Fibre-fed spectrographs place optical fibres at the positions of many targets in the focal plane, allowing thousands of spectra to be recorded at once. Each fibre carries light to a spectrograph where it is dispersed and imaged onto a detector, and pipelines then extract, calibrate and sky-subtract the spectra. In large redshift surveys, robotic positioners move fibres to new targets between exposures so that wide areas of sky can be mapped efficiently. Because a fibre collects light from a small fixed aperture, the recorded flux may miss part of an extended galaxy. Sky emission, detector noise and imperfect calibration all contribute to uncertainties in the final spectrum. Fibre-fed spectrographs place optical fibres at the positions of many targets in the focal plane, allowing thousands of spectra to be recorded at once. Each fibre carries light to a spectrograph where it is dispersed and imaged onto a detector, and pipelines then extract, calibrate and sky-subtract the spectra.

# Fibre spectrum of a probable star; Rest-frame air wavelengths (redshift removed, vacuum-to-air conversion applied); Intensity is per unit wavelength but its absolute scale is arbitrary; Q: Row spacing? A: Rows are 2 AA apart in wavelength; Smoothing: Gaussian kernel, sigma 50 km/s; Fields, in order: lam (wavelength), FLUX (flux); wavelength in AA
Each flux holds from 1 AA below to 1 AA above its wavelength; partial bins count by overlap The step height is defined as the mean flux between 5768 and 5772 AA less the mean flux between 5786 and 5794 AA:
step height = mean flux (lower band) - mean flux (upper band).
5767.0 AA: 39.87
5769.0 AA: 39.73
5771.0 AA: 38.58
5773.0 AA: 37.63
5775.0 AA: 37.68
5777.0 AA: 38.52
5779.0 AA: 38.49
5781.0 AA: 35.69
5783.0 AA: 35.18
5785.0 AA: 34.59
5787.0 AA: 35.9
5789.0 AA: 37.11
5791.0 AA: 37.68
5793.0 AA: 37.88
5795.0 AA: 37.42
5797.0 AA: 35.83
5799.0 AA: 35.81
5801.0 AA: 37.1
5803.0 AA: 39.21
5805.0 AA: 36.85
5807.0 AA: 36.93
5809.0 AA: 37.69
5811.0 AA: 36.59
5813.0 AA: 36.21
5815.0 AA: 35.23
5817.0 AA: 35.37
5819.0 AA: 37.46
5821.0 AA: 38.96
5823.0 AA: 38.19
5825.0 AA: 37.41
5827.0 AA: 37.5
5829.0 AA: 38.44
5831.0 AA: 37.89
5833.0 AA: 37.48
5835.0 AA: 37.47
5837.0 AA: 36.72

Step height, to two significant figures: 2.0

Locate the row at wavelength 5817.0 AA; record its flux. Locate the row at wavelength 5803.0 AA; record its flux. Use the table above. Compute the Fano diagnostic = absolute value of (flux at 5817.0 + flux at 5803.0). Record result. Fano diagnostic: 74.6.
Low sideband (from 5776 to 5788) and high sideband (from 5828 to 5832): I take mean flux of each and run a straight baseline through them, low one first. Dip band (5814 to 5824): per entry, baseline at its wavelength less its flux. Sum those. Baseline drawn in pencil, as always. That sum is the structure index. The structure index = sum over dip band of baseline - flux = 4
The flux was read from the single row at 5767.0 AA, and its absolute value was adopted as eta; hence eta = 39.9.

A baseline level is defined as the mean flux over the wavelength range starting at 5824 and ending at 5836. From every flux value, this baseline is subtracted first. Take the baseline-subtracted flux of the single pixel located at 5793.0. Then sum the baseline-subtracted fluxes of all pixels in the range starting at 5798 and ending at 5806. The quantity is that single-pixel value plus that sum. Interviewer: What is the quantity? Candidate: -1.6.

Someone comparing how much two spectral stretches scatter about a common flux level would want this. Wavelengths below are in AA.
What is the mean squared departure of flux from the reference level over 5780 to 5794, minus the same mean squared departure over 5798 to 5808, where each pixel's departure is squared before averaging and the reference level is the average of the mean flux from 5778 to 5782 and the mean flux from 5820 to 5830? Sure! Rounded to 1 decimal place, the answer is 1.7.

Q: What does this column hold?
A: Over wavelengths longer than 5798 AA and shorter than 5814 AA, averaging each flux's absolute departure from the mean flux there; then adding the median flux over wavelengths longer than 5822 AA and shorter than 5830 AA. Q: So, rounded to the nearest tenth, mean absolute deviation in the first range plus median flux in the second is 38.6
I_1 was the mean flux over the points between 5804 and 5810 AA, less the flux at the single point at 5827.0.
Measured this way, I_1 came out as 0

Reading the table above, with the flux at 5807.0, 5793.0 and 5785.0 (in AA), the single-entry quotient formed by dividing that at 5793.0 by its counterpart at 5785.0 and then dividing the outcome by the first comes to 0.0297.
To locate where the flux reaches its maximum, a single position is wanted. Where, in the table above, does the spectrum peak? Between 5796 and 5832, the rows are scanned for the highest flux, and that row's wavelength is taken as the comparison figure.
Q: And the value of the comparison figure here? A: 5803.0 AA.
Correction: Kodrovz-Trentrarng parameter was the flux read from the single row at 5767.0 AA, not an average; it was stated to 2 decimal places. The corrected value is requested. 39.87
